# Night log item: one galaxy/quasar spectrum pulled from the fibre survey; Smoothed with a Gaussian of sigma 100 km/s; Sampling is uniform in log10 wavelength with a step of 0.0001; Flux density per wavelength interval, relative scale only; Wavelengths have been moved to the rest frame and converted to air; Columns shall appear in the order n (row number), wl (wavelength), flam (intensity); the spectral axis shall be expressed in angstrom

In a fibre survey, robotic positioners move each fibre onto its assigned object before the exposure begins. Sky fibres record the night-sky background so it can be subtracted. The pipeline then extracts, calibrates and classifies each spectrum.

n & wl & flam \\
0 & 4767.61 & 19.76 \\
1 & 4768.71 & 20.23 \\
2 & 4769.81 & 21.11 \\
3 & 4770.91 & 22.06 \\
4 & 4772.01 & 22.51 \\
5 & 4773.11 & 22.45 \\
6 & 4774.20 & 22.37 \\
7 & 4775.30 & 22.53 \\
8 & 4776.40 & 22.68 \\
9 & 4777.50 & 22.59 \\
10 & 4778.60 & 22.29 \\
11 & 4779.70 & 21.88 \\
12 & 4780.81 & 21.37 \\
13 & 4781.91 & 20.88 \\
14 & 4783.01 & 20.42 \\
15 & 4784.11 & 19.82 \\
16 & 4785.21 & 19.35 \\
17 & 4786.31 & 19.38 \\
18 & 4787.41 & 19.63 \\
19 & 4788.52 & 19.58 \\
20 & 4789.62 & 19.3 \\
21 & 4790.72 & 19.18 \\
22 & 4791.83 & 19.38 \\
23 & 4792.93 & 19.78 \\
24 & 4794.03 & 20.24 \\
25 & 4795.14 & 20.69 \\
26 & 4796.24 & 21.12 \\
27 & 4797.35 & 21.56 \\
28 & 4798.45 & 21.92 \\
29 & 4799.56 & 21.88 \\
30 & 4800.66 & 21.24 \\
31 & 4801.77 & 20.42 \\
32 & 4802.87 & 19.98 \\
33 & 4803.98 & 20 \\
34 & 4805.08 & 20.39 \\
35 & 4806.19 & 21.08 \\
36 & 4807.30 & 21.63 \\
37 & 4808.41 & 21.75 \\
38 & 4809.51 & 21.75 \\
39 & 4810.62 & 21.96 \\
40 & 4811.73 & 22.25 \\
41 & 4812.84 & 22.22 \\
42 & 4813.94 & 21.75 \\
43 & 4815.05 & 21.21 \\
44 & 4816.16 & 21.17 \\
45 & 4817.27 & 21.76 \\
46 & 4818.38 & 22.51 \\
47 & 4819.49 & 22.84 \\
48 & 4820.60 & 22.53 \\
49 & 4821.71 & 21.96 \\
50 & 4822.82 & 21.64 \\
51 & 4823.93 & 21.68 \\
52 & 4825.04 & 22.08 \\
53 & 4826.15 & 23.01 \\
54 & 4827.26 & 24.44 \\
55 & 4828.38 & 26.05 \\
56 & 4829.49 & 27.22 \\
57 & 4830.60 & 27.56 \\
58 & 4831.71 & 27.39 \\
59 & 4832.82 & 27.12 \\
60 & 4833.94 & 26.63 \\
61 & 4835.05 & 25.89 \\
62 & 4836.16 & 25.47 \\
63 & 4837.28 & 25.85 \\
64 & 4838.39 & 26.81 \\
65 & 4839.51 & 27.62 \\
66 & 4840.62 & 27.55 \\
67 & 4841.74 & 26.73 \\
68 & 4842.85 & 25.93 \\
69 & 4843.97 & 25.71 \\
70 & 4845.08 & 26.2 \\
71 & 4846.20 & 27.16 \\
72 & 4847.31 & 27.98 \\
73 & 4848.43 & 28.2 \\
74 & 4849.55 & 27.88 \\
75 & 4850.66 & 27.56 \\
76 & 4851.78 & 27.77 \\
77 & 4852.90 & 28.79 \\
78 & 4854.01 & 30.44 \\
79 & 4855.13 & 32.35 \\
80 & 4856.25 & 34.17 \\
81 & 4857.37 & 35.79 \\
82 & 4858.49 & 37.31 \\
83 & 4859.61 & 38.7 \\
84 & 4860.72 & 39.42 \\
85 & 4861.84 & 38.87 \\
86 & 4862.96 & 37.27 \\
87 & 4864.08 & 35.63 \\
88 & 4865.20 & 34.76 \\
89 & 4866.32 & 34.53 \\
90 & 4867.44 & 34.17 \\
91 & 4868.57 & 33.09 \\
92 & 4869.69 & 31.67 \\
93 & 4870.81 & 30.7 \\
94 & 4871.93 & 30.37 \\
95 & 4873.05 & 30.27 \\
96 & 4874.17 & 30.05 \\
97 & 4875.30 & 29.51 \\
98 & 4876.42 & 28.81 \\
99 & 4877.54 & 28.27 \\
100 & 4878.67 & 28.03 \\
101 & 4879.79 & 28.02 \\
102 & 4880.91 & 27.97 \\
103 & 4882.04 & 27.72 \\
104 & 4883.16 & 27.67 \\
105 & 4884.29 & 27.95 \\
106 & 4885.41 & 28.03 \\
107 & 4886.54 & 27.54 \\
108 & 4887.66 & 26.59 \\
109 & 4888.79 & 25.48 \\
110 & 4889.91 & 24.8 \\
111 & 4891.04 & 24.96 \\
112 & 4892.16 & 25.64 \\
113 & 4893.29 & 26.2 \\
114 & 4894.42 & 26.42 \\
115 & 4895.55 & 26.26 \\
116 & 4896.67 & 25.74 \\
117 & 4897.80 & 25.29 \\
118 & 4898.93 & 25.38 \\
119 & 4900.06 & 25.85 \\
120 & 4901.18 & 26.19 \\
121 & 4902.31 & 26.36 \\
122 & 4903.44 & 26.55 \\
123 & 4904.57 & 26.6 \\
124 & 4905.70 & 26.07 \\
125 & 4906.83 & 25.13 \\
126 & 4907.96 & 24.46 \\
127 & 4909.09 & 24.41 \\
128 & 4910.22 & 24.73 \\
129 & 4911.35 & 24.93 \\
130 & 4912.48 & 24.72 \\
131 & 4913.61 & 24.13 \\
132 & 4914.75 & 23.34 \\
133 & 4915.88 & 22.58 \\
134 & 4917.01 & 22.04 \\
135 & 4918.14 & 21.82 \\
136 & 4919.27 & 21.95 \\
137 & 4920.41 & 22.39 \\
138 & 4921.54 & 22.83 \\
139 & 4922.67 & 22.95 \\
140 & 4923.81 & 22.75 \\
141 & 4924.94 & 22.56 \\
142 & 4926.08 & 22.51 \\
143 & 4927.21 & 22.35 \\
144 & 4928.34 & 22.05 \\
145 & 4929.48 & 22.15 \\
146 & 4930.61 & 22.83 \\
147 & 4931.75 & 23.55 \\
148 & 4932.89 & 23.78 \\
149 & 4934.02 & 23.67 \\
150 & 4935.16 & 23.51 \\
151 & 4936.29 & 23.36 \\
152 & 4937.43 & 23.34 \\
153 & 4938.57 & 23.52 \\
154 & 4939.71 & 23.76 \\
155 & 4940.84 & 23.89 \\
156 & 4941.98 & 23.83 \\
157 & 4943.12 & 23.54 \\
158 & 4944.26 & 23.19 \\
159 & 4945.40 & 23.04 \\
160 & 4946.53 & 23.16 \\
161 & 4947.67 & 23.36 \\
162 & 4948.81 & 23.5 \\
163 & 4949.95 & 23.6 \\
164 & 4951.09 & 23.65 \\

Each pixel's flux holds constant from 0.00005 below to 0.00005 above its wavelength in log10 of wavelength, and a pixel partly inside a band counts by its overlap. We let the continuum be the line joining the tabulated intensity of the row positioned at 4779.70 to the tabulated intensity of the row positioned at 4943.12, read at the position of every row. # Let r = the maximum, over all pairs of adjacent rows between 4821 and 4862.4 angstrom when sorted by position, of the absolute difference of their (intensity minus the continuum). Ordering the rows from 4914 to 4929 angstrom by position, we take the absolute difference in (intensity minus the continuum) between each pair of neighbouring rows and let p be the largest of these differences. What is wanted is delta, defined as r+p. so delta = 2.7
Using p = 0.77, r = 1.90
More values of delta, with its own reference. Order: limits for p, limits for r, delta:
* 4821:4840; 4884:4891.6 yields 2.7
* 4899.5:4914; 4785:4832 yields 2.6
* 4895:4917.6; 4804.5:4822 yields 1.7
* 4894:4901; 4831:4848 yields 1.5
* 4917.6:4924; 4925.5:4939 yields 1.1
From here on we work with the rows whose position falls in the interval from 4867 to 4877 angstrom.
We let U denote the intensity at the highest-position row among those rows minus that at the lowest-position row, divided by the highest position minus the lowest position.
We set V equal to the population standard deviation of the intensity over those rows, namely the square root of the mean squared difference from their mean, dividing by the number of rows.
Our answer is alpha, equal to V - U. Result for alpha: 2.2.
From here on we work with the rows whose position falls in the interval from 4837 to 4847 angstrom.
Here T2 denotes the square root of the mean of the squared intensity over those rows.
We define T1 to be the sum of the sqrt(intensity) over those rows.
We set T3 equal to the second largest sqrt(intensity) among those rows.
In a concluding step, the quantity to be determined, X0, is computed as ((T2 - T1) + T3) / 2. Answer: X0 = -7.28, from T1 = 46.4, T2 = 27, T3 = 5.25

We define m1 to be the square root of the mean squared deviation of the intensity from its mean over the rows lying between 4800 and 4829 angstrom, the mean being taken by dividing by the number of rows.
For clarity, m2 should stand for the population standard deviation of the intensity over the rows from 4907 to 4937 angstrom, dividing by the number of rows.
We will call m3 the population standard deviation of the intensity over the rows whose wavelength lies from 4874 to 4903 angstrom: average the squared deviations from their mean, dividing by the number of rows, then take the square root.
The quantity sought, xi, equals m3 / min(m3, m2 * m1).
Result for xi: 1.2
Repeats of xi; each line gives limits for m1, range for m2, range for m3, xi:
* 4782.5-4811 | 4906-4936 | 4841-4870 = 4.7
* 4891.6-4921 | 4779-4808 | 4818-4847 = 1.5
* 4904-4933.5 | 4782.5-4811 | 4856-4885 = 3.2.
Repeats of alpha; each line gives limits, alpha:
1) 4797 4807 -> 0.8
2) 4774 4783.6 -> 1.0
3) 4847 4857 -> 1.5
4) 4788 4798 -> 0.6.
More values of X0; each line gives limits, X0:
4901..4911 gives -7.38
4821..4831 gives -7.36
